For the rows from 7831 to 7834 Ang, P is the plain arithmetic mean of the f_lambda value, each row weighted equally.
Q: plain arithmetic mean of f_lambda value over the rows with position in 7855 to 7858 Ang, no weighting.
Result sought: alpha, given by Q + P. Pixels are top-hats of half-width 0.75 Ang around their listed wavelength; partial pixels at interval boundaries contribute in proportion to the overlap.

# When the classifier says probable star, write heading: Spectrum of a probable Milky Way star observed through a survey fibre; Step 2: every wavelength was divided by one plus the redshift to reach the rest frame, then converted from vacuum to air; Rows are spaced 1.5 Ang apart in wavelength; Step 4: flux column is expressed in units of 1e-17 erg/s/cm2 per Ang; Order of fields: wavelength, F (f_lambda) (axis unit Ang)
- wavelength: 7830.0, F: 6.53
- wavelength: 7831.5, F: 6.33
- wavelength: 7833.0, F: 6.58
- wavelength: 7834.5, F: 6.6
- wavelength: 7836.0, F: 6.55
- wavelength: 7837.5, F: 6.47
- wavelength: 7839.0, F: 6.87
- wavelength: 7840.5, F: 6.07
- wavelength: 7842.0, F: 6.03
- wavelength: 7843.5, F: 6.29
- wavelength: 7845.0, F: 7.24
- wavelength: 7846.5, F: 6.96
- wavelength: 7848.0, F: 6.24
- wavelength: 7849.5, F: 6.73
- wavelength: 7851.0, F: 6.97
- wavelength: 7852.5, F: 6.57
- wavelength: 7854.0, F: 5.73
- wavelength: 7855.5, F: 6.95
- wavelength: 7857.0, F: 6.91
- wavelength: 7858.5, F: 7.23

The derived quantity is 13.4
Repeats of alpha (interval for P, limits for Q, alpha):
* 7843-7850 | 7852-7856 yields 13.1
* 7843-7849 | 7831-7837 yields 13.2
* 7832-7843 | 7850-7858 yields 13.1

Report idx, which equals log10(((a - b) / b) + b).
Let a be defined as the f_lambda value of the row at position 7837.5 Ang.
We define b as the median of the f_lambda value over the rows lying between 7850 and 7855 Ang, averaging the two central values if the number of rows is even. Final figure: 0.817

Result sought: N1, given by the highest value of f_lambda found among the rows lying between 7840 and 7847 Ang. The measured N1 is 7.24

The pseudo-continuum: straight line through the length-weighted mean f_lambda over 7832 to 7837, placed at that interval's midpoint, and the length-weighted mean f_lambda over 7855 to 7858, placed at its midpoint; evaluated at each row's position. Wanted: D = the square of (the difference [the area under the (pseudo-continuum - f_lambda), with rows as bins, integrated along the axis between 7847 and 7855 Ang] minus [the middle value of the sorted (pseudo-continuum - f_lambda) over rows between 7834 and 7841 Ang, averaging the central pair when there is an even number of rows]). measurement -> 9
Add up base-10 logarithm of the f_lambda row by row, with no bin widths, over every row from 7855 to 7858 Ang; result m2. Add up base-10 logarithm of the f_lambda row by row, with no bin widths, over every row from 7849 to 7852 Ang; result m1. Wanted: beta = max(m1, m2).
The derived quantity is 1.68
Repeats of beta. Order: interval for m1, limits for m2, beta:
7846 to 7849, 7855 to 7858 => 1.68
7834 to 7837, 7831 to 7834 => 1.64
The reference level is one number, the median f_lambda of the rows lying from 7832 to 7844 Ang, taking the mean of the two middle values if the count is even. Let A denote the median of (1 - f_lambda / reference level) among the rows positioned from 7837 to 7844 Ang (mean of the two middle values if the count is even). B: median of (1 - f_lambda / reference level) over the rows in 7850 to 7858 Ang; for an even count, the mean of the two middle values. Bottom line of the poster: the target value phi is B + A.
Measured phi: -0.028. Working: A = 0.034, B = -0.061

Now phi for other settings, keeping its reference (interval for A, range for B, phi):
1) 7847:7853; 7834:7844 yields -0.015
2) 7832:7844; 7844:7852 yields -0.069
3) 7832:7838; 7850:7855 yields -0.018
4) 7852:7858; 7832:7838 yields -0.044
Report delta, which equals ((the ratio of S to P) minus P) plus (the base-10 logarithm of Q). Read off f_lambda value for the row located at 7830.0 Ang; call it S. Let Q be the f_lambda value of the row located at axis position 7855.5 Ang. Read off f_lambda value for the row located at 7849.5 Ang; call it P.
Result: -4.9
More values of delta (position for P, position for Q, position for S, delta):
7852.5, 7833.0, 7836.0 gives -4.8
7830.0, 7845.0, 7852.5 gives -4.7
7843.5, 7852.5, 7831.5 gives -4.5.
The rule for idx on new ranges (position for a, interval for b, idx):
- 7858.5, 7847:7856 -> 0.828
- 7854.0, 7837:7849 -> 0.798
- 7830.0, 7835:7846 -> 0.812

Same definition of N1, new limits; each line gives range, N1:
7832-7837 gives 6.6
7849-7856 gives 6.97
